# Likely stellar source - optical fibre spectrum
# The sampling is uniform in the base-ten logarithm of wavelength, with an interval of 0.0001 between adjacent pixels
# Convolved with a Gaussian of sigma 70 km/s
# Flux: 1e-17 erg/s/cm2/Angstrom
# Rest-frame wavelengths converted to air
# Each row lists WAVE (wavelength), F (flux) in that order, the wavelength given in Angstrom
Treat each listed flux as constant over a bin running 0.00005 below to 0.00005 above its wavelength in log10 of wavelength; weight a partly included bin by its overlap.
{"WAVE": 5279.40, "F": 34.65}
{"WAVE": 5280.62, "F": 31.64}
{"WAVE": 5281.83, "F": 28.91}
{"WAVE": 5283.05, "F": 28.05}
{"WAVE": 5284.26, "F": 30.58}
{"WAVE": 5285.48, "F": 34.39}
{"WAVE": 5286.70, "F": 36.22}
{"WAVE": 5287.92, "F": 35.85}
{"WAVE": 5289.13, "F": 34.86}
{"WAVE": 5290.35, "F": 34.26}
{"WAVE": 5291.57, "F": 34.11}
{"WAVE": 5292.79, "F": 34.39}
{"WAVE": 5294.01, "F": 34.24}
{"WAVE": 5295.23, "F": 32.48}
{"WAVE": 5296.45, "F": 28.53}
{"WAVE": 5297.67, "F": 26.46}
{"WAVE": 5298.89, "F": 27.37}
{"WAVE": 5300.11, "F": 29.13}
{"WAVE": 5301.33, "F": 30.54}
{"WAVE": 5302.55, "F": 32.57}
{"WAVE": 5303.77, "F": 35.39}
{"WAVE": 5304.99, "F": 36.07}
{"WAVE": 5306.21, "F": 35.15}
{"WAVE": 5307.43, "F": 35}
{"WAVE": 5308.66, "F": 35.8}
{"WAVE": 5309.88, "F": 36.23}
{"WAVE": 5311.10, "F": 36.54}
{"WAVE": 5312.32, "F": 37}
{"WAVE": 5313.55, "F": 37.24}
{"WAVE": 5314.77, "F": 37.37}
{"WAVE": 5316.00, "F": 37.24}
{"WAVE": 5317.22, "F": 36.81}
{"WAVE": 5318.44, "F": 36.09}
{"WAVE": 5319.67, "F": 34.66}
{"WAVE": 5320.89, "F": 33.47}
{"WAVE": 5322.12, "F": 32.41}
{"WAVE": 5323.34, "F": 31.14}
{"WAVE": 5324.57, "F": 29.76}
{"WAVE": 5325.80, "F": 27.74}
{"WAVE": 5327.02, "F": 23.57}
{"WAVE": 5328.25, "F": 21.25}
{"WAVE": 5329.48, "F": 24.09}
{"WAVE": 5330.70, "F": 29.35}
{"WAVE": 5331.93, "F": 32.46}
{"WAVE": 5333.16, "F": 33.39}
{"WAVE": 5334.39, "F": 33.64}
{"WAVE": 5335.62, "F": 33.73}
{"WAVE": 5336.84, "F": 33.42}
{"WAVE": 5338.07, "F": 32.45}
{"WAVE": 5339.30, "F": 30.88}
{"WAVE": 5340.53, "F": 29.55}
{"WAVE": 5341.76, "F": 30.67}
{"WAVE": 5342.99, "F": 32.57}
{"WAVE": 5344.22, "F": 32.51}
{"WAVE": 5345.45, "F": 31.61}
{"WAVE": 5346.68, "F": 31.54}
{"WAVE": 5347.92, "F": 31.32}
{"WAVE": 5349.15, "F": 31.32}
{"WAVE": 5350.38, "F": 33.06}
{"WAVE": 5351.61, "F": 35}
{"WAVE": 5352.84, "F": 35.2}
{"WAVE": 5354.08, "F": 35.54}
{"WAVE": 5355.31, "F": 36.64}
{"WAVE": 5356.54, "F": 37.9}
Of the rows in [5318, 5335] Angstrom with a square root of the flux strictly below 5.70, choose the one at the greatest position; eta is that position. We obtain 5331.93 Angstrom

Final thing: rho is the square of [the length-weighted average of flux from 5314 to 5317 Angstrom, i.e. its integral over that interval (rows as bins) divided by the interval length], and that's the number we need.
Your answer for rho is 1388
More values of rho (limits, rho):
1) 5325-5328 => 643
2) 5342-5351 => 1020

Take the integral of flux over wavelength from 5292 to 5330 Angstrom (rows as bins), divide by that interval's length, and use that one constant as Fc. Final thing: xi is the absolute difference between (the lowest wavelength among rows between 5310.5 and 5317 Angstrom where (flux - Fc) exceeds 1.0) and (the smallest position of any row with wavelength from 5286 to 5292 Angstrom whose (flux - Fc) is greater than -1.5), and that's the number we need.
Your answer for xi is 24.4 Angstrom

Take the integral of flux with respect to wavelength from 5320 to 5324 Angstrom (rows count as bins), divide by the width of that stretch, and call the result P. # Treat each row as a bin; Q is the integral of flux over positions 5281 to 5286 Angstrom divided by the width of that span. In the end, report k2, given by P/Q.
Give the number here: 1.07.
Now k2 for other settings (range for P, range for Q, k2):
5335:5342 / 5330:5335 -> 0.99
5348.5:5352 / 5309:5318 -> 0.90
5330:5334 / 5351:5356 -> 0.89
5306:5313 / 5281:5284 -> 1.24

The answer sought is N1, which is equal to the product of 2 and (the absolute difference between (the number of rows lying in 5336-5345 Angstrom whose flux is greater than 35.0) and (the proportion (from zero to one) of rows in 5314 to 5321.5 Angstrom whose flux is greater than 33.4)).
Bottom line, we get 2.0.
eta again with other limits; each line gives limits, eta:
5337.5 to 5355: 5349.15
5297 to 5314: 5301.33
